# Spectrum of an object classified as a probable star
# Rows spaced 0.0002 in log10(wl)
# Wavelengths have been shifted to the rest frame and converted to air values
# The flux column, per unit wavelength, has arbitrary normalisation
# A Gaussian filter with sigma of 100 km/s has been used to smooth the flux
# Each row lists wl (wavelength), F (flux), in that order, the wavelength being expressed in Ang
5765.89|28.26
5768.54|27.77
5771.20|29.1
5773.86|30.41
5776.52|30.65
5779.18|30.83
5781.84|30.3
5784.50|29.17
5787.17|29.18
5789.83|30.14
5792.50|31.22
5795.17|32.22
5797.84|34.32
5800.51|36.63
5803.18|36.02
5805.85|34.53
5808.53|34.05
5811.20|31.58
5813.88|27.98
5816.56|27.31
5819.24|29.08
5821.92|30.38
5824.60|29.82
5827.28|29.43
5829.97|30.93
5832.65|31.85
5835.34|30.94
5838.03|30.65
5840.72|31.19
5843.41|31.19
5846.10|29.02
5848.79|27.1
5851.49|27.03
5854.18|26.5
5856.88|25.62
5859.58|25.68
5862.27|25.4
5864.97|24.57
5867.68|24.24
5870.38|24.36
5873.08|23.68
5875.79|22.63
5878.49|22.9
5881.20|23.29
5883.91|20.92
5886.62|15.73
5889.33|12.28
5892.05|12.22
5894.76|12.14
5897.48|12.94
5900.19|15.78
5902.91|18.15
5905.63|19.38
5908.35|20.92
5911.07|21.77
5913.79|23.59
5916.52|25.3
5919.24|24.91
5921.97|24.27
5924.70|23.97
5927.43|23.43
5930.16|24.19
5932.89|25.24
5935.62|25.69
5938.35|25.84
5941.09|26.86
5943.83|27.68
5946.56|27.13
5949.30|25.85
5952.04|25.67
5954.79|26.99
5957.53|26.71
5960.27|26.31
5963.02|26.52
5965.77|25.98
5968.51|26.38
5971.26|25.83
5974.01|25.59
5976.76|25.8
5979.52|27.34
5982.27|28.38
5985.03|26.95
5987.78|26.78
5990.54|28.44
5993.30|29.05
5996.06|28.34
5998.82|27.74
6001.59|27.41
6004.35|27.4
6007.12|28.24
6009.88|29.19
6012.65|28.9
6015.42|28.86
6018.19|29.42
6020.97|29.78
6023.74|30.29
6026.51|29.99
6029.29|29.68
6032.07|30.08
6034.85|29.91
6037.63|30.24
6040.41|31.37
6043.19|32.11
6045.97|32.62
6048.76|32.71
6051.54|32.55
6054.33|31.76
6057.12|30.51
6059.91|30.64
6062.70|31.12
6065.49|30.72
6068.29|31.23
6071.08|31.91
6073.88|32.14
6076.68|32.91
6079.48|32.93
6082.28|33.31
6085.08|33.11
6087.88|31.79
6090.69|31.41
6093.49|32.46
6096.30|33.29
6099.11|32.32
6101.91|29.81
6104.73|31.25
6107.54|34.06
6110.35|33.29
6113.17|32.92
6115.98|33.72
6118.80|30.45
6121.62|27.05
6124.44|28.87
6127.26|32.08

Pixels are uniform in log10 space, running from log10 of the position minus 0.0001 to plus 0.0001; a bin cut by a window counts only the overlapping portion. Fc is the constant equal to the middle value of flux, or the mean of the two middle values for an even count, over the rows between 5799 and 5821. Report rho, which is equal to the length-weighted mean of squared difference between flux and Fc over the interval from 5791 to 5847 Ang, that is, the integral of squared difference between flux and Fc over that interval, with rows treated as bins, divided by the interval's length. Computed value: 8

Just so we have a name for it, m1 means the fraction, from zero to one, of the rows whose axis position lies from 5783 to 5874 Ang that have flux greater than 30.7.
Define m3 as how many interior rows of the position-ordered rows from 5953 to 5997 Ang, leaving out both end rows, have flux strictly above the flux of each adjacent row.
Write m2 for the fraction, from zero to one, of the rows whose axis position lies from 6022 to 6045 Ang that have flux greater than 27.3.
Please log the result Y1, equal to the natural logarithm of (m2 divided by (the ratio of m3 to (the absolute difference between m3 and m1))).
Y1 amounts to -0.10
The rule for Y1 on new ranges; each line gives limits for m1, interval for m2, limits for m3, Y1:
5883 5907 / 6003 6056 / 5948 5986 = 0.00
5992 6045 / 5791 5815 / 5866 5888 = -0.05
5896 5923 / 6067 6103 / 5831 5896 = 0.00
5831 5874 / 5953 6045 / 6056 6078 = -0.69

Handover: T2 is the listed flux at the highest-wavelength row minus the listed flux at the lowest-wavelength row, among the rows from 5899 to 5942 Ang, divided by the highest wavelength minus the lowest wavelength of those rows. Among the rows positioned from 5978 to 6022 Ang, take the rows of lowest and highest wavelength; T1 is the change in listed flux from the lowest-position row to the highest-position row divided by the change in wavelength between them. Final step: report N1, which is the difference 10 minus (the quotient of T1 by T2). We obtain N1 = 9.8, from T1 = 0.06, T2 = 0.27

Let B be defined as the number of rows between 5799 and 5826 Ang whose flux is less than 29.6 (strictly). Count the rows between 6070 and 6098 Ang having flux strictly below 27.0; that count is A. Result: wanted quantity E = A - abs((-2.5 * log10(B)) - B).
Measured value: -4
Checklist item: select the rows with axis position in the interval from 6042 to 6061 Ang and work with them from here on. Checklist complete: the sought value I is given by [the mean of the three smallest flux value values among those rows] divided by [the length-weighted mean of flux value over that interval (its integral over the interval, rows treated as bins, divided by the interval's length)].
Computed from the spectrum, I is 0.972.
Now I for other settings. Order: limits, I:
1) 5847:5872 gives 0.951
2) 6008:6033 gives 0.981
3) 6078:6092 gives 0.985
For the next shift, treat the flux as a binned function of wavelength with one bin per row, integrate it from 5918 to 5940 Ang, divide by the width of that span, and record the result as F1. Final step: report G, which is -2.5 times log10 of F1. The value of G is -3.48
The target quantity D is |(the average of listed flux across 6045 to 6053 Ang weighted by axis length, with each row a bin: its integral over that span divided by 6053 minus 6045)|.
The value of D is 33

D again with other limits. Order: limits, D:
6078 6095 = 33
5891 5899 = 13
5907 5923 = 23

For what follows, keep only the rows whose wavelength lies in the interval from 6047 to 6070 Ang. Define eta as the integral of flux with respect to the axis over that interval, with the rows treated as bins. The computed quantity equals 723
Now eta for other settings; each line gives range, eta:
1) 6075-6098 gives 751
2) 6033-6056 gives 727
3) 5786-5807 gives 694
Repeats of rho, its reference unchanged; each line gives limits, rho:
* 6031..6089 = 2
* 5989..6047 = 13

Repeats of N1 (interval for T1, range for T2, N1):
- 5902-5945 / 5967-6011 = 6.6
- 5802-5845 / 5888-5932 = 10.4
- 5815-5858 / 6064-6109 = 10.5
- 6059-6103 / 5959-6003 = 10.7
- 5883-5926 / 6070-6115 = 6.9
